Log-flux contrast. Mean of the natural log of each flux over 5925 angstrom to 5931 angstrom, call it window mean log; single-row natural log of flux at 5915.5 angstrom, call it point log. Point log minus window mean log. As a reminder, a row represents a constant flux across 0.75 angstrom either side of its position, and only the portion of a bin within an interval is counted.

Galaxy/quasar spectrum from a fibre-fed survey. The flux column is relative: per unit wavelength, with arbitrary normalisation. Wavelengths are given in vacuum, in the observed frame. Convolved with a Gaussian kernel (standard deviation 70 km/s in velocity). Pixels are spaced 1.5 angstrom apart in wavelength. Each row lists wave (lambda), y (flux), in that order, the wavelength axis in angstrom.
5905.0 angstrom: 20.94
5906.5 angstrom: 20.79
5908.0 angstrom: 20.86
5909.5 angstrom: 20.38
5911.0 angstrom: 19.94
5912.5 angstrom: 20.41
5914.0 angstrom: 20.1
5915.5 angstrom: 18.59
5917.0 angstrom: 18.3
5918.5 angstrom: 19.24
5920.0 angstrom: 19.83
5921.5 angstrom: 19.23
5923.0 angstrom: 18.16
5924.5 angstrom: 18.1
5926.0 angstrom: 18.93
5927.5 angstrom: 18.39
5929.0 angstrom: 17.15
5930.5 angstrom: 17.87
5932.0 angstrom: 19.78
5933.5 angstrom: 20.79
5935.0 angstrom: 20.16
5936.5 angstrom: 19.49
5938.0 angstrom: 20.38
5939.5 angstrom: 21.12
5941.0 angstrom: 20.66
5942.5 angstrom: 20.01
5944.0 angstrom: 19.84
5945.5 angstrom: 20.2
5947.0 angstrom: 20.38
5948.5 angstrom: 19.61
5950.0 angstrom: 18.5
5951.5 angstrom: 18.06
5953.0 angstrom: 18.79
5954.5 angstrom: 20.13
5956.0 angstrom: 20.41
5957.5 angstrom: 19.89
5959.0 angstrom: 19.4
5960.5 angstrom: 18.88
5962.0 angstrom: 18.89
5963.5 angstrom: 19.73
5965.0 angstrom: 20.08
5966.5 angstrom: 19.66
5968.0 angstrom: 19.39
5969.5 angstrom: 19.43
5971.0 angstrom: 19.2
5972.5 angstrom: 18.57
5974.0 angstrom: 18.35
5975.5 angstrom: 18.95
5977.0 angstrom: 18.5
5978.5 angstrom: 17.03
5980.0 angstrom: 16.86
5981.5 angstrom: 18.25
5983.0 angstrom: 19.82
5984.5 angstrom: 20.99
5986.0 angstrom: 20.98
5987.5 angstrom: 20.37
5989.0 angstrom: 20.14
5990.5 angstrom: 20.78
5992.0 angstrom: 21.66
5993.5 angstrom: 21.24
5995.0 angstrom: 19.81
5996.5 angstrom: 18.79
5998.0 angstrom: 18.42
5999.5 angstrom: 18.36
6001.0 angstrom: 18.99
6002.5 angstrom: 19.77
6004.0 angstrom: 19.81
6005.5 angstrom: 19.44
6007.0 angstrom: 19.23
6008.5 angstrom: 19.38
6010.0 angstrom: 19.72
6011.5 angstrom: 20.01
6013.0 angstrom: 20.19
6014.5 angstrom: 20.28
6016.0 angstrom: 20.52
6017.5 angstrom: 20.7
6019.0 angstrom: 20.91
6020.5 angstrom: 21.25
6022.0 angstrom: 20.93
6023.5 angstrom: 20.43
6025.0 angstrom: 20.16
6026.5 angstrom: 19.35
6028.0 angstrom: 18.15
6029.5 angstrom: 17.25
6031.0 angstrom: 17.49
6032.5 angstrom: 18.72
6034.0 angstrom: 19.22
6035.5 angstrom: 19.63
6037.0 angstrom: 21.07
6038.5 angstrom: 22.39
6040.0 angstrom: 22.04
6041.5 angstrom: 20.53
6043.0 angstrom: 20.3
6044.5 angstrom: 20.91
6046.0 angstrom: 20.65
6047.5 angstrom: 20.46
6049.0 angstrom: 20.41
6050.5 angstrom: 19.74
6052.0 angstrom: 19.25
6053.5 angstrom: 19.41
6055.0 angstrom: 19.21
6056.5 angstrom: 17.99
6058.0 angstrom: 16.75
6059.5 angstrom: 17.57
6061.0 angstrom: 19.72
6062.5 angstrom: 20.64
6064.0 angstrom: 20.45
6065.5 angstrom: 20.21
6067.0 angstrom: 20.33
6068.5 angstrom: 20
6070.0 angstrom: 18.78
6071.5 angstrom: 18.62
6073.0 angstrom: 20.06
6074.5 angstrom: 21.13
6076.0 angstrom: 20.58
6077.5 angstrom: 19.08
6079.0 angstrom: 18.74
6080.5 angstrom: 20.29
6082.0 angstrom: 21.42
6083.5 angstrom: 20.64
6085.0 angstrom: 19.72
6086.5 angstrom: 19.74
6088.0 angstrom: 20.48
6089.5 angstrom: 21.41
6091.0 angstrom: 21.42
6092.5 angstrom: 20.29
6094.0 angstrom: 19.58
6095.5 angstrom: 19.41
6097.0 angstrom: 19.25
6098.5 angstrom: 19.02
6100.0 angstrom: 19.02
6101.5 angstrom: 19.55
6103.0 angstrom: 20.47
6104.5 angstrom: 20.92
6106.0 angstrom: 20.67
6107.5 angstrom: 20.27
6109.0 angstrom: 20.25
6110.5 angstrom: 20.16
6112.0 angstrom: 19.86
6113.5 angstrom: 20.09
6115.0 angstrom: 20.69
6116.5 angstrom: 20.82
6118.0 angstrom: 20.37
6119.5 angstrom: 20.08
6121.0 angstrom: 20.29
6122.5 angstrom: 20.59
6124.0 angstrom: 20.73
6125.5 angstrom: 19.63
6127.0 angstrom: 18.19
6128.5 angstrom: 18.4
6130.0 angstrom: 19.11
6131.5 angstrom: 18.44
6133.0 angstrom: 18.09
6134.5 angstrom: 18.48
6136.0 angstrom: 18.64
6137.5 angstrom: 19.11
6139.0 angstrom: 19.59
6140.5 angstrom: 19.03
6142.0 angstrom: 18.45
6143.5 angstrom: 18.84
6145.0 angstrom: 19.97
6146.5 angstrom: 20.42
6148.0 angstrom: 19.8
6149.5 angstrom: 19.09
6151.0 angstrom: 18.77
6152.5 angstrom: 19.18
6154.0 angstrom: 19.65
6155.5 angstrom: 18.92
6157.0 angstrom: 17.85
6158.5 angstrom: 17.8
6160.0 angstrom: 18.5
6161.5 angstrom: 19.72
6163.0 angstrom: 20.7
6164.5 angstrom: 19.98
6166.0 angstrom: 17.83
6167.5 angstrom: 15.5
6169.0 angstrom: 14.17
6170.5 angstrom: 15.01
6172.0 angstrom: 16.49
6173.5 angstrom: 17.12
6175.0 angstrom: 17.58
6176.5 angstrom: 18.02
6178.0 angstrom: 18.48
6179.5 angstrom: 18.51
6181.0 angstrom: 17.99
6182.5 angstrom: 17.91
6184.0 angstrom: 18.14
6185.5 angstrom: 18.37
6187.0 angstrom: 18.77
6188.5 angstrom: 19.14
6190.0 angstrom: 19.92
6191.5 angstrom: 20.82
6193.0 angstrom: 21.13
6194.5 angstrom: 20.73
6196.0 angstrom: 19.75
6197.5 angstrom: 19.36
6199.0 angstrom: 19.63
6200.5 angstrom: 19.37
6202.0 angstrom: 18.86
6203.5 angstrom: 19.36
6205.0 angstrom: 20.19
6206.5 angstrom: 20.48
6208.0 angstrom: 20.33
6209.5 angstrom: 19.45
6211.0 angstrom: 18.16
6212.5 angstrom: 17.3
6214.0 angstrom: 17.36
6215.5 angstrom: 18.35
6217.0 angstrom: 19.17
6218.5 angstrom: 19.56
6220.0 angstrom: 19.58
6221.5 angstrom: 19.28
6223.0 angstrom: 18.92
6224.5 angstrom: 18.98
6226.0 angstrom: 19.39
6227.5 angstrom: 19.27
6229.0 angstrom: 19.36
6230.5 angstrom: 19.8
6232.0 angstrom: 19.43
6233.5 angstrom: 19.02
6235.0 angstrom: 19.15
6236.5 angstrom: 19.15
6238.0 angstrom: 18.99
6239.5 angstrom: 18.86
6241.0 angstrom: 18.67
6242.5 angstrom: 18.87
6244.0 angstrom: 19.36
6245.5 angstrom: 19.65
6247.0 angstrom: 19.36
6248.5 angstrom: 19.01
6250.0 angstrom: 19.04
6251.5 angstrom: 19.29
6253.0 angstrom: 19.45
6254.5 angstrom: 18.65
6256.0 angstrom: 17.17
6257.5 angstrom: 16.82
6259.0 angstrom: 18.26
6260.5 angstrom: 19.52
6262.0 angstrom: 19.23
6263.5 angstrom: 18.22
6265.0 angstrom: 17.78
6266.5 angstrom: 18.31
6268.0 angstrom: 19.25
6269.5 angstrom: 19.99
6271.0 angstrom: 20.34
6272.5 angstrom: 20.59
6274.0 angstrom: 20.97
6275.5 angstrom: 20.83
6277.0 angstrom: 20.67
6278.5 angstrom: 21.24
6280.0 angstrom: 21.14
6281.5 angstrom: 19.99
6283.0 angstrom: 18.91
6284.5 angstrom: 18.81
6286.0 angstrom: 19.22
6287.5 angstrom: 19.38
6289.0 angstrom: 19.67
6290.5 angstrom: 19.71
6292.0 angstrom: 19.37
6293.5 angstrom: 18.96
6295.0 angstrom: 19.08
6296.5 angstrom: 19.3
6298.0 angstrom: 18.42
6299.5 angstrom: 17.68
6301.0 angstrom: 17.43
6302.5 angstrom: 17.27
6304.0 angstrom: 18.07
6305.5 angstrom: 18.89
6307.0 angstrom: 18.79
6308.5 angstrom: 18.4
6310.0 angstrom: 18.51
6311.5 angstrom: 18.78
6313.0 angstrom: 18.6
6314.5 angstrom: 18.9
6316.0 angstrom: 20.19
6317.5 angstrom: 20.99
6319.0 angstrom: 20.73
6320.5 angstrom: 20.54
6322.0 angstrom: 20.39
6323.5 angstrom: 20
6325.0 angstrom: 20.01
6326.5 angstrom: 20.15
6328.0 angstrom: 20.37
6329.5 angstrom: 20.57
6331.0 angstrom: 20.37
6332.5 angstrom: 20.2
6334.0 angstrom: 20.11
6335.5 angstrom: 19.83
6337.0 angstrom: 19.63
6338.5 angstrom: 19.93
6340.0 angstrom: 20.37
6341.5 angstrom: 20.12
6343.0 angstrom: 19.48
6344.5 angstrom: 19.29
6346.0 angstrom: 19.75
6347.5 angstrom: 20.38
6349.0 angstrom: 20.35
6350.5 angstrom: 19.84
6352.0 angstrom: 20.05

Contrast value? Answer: 0.028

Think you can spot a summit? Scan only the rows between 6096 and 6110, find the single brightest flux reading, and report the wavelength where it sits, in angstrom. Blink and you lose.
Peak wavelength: 6104.5 angstrom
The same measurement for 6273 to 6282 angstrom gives 6278.5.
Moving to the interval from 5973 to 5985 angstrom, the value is 5984.5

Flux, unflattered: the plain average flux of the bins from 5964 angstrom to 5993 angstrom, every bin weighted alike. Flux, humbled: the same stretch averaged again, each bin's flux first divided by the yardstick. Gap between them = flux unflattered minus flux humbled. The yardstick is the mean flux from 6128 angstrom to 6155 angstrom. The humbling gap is 18.4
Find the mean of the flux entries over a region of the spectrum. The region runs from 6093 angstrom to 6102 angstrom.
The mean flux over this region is 19.3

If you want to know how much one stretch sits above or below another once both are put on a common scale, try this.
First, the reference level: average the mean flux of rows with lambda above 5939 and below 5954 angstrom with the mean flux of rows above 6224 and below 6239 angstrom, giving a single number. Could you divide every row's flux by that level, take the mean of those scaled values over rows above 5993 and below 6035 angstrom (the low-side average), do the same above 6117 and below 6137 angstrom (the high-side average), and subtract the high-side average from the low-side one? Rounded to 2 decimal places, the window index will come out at 0.01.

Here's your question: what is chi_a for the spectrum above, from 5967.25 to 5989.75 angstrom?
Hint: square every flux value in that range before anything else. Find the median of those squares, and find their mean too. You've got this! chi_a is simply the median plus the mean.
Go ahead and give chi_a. 736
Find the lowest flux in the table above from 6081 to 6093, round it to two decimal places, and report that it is 19.72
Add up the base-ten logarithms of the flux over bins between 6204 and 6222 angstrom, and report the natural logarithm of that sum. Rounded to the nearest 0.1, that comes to 2.7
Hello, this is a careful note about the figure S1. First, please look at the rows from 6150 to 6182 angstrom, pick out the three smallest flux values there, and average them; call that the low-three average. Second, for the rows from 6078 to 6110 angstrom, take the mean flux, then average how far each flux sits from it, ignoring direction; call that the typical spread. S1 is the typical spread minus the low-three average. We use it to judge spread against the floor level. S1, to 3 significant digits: -14.2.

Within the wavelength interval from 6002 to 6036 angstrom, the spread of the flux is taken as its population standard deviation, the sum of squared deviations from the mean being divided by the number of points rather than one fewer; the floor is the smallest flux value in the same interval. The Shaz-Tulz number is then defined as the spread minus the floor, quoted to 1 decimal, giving -16.2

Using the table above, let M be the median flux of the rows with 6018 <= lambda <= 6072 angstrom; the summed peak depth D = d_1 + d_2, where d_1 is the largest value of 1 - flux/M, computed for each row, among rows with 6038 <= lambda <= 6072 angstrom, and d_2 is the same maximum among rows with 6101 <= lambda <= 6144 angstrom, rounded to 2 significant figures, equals 0.26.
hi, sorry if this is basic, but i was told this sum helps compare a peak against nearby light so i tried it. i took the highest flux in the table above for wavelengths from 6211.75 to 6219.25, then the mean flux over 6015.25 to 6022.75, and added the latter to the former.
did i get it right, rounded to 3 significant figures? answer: 40.4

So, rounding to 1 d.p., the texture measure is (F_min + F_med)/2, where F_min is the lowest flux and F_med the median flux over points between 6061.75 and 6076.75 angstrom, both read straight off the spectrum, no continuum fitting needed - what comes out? 19.4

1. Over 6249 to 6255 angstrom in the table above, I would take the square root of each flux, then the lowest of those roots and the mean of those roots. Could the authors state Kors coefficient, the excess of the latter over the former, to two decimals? 0.05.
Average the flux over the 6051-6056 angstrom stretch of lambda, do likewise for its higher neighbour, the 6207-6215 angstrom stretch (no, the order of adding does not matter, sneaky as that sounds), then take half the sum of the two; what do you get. 18.91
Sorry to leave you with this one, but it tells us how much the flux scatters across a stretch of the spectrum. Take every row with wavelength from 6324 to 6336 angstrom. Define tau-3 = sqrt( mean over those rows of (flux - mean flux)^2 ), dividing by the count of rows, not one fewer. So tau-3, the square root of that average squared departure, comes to 0.22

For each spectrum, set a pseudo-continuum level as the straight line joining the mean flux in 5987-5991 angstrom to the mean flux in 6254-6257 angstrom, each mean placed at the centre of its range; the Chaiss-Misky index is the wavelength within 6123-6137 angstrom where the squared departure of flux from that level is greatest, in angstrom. 6124.0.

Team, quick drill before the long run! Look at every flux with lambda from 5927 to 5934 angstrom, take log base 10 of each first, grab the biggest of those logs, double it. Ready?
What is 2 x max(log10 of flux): 2.64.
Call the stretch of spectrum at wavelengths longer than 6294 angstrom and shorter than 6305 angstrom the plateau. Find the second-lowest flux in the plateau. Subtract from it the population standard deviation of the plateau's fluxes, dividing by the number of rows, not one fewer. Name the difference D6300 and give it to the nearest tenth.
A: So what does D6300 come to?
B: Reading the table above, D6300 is 16.7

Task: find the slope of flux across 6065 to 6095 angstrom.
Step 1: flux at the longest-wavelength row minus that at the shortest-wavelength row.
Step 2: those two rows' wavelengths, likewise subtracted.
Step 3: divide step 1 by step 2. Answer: -0.022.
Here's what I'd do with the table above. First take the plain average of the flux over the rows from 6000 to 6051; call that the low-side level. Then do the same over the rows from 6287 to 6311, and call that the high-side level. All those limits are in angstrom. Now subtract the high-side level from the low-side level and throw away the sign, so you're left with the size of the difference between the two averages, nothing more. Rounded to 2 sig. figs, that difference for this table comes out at 1.3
